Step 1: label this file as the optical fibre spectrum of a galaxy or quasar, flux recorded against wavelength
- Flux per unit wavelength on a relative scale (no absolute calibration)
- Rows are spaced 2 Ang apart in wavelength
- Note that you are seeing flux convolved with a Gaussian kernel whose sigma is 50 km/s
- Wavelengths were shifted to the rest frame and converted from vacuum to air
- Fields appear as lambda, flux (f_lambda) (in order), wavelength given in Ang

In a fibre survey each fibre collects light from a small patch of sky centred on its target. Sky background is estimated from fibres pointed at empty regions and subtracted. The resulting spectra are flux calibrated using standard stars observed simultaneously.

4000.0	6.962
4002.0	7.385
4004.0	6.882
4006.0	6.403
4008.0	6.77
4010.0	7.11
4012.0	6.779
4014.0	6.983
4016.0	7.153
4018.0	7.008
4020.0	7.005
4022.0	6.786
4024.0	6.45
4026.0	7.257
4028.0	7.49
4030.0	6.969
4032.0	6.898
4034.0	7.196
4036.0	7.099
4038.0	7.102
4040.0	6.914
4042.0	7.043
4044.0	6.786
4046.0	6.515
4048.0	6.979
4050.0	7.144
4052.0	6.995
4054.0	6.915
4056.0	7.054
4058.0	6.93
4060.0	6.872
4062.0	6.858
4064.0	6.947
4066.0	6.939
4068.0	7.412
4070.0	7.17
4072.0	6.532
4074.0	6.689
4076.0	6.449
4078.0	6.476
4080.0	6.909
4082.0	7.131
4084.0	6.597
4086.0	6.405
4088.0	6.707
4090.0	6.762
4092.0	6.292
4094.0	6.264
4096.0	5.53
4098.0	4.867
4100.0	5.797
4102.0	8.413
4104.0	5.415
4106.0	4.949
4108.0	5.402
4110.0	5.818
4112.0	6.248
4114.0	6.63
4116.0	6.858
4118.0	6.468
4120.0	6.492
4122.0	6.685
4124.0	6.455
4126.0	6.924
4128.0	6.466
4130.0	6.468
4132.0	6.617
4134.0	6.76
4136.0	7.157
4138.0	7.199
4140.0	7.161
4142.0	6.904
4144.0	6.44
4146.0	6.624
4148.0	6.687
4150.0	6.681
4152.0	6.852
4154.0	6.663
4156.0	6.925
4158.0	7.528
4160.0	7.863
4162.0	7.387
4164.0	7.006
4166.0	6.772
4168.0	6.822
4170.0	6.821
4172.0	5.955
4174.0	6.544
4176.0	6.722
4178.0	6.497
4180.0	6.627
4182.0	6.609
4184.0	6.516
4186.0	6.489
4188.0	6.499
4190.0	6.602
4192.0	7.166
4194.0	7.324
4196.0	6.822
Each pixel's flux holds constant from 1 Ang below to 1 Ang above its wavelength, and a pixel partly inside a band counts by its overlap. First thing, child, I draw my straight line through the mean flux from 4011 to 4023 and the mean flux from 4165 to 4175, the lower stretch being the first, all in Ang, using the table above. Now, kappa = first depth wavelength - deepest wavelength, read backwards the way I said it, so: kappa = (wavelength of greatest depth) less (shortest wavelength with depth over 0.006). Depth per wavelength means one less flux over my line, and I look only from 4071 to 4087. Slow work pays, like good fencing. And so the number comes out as 14 Ang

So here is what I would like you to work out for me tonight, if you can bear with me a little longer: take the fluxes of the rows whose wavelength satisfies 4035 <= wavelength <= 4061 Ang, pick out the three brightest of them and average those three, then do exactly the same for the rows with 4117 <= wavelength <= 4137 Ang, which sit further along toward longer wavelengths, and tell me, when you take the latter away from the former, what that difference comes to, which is 0.17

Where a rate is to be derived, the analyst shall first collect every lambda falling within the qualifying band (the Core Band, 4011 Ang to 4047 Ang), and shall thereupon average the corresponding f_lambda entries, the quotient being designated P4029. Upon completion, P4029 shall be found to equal 6.97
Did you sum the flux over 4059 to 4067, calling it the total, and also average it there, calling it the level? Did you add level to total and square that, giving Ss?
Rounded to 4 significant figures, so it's 1192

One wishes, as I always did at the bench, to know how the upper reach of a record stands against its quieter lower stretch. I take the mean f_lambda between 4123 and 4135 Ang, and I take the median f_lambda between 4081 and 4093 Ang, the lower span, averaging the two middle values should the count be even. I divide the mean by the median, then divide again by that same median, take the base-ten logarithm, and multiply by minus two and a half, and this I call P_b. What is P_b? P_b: 2.06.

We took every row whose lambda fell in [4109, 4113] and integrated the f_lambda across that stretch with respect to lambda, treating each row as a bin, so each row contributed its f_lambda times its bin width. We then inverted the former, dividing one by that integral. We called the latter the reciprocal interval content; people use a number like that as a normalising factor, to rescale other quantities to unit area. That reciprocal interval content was 0.0414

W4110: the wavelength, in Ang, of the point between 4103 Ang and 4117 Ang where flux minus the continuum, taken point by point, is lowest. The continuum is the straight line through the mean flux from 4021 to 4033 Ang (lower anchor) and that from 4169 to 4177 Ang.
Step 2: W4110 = 4106.0 Ang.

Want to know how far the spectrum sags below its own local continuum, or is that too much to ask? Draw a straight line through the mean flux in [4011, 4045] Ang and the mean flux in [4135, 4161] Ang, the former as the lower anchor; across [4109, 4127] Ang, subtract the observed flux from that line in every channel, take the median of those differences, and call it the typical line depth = 0.49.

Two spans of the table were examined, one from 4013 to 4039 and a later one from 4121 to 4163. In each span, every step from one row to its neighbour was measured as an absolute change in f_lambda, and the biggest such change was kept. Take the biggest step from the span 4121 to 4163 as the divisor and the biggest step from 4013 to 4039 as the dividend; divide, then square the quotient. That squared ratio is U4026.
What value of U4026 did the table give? 1.79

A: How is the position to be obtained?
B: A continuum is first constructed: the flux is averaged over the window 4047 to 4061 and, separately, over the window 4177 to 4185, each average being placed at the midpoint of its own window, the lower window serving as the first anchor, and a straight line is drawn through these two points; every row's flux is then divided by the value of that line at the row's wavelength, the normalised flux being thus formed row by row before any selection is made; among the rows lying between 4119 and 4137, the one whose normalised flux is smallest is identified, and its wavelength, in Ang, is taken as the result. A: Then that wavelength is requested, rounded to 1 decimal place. 4124.0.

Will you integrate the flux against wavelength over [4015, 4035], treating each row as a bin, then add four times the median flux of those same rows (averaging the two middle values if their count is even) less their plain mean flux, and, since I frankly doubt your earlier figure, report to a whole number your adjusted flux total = 161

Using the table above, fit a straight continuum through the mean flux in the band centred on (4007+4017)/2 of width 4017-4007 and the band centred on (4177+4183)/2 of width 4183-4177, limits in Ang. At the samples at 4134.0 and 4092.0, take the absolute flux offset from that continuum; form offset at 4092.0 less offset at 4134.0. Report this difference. 0.4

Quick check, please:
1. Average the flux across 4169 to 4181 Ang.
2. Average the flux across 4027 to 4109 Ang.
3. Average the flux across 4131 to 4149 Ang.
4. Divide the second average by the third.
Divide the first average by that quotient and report 6.7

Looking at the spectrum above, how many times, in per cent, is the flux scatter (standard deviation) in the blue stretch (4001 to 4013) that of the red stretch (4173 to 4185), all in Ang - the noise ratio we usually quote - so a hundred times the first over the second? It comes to 397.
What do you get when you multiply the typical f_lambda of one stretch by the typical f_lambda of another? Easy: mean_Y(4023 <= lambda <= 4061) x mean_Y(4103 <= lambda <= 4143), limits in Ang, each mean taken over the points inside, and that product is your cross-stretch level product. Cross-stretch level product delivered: 45.0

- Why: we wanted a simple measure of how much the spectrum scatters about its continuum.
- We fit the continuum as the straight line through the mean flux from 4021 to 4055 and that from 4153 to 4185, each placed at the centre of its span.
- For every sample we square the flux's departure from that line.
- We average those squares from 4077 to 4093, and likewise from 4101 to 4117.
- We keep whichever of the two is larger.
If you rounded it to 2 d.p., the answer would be 1.52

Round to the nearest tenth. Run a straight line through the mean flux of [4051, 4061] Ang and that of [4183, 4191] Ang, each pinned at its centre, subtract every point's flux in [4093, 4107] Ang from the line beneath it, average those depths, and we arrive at 0.9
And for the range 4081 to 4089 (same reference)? 0.1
